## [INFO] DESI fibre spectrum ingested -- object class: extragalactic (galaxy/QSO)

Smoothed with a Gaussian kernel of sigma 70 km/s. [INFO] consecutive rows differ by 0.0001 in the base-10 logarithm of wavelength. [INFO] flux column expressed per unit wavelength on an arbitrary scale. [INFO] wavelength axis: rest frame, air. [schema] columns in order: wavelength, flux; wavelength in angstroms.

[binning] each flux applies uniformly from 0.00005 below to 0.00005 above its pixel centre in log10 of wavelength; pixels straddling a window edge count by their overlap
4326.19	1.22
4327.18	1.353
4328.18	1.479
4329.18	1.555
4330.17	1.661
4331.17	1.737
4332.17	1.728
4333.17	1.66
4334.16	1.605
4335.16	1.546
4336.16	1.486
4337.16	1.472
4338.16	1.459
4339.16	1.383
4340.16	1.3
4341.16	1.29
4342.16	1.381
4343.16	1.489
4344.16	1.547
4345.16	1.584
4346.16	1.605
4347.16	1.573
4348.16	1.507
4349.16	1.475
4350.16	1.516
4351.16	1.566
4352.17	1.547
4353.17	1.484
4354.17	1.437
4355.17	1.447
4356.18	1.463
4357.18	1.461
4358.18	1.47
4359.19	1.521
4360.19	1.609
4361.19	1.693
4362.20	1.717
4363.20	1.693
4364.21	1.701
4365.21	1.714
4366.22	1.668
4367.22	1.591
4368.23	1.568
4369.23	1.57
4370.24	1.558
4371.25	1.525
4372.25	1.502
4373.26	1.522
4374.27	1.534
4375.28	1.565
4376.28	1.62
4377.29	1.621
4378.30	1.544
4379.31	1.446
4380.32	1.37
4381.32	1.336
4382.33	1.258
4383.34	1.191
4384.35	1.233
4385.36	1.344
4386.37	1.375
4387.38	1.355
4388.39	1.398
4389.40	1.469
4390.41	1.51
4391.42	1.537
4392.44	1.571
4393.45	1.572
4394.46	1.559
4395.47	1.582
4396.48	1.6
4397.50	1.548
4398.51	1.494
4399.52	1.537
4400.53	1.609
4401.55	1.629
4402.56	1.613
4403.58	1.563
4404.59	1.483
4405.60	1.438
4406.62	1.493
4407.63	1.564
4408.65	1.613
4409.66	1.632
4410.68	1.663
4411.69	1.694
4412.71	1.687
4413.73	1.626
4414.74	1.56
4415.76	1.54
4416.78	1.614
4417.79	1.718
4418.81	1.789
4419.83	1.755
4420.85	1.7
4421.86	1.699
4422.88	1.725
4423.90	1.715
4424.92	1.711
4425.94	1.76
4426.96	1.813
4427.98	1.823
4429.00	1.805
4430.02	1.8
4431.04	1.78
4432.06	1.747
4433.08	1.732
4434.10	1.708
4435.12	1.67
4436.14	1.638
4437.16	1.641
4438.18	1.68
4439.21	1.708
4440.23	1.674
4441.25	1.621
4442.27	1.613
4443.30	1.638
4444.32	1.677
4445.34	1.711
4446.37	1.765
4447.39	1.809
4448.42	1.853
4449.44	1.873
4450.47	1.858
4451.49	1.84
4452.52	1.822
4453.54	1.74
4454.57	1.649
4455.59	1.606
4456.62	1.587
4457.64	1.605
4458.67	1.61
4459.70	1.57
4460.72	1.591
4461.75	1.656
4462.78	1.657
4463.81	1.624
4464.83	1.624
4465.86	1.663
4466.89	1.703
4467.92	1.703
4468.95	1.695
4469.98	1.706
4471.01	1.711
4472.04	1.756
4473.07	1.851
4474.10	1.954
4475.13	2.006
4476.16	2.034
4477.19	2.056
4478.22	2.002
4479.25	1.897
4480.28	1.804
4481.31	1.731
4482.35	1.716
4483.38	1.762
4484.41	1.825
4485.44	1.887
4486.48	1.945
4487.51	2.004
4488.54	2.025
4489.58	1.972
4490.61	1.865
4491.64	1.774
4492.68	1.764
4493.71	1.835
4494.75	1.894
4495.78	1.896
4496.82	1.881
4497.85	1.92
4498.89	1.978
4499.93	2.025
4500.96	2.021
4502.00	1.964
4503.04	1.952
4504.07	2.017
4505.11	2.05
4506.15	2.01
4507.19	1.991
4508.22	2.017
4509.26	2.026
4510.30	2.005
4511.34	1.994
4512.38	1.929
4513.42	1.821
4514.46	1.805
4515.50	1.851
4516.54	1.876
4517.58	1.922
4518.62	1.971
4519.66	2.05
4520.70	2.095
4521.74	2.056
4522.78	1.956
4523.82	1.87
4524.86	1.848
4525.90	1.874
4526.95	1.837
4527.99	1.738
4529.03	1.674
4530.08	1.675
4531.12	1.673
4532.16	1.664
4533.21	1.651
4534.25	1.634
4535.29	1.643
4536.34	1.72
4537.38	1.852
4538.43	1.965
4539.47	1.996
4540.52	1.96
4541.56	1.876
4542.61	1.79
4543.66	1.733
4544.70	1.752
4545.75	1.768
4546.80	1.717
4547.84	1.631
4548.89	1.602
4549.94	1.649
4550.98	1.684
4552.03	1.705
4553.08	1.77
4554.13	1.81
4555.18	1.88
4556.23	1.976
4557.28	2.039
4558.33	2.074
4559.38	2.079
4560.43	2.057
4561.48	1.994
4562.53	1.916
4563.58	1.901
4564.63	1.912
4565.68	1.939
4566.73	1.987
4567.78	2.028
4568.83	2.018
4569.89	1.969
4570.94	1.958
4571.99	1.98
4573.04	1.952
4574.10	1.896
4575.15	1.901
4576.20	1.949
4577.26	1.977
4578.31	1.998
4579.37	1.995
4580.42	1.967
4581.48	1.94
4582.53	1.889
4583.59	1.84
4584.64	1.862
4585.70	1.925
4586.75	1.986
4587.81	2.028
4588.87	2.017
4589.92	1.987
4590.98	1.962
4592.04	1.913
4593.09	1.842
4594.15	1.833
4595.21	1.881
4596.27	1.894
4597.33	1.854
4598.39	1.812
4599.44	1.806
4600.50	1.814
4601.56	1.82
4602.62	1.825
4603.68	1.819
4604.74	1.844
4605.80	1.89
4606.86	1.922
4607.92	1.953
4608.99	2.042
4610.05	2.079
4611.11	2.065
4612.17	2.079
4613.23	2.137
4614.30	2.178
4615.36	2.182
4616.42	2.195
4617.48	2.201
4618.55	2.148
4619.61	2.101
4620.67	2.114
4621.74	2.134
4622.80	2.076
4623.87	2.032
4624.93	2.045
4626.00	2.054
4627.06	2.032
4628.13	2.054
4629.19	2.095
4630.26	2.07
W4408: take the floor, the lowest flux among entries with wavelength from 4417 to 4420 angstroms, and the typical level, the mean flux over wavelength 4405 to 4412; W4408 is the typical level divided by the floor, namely 0.92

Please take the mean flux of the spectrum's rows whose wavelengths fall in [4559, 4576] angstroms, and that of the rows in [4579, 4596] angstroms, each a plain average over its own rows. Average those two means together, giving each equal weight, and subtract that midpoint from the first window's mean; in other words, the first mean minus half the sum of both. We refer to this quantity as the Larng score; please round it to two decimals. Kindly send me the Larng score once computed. 0.02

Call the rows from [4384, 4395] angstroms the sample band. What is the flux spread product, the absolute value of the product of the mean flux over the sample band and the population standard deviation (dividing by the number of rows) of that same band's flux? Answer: 0.16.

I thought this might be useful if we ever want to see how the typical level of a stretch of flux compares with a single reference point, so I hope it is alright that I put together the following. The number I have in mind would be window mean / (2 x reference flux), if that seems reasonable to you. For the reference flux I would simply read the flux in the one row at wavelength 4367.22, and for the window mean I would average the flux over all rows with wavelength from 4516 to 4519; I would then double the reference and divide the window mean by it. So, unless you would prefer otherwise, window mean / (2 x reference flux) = 0.604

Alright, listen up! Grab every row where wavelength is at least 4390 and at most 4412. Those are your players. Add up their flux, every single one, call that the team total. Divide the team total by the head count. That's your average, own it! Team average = 1.57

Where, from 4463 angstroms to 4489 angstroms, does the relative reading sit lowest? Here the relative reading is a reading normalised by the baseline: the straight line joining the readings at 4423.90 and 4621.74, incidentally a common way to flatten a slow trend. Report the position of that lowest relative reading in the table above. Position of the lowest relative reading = 4464.83 angstroms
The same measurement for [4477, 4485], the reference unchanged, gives 4482.35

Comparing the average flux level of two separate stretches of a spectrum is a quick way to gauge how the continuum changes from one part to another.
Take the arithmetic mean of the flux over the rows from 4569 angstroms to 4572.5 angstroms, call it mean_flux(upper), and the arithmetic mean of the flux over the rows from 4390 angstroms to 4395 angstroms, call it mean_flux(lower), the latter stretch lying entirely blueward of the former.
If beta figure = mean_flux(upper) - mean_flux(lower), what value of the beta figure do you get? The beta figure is 0.4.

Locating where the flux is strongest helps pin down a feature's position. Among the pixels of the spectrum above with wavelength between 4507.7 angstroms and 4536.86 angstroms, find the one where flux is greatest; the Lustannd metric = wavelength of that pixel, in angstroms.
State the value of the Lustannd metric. 4520.70 angstroms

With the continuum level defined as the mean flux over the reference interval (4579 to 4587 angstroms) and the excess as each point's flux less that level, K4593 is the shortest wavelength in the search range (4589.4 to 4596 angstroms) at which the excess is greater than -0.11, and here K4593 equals 4589.92 angstroms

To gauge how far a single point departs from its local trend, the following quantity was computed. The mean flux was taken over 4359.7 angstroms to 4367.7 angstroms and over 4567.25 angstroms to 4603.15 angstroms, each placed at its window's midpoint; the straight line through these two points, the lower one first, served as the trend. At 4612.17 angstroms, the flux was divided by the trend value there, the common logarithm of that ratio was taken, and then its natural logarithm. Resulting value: -3.59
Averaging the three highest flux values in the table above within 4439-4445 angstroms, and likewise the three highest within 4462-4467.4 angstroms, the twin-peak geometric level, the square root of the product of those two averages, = 1.68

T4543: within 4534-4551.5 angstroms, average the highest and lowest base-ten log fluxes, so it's 0.25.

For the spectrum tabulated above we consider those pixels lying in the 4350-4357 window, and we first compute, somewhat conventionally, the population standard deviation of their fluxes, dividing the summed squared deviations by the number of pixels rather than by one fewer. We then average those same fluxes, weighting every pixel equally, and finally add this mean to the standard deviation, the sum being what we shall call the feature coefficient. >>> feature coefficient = 1.54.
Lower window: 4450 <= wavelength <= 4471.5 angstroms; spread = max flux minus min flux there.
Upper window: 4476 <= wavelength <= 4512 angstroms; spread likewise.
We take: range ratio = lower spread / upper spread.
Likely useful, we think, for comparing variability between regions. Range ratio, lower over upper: 0.85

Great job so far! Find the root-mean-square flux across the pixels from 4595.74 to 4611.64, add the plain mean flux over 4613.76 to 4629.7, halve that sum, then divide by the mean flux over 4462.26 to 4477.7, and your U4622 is 1.12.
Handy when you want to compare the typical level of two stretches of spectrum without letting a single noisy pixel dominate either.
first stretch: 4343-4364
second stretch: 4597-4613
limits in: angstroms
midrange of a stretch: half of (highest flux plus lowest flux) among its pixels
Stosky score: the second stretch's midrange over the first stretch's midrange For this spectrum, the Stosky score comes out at 1.23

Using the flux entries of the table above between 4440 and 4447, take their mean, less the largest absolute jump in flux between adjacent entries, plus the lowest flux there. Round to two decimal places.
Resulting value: 3.23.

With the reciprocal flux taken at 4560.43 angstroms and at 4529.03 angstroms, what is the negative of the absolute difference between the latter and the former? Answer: -0.11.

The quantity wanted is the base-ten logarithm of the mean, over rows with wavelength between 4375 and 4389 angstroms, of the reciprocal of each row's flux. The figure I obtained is -0.14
